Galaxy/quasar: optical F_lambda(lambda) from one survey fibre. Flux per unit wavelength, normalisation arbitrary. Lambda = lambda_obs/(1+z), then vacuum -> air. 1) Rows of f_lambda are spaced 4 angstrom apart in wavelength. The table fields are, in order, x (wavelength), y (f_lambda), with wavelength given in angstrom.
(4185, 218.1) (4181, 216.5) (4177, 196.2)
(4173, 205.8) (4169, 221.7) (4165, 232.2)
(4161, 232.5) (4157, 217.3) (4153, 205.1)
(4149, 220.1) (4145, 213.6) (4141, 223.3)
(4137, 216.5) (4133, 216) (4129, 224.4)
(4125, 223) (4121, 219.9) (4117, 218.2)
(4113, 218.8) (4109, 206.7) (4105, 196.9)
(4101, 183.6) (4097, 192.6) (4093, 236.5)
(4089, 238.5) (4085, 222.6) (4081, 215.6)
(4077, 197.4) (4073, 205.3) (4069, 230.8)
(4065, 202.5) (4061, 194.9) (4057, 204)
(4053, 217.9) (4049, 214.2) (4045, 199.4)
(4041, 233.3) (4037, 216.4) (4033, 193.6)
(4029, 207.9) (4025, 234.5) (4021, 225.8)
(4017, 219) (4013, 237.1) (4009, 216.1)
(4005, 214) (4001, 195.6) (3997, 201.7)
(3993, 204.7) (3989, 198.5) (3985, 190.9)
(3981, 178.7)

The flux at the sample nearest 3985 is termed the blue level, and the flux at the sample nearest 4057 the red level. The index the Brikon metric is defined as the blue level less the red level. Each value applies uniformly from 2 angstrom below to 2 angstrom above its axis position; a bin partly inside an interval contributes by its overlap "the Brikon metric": -13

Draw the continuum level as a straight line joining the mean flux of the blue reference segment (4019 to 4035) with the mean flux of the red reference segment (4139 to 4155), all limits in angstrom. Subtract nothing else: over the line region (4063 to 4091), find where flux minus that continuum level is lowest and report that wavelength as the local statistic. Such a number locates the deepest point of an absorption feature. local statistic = 4077 angstrom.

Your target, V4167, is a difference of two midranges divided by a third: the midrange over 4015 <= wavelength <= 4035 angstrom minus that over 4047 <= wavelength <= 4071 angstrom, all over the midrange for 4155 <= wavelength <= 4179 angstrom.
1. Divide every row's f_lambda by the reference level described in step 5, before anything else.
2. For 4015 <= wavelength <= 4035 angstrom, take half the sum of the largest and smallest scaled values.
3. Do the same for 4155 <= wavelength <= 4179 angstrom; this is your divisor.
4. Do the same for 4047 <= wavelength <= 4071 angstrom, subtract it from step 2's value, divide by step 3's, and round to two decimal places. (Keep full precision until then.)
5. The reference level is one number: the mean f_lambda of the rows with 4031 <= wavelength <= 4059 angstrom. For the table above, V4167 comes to 0.01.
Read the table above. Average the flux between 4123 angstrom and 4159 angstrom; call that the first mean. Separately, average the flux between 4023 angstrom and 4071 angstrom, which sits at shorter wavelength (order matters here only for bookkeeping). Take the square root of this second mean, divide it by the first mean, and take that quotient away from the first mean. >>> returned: 218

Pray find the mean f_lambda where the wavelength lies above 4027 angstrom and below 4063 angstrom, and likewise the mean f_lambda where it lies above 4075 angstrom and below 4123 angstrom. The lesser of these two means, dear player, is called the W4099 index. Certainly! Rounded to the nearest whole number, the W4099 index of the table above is 209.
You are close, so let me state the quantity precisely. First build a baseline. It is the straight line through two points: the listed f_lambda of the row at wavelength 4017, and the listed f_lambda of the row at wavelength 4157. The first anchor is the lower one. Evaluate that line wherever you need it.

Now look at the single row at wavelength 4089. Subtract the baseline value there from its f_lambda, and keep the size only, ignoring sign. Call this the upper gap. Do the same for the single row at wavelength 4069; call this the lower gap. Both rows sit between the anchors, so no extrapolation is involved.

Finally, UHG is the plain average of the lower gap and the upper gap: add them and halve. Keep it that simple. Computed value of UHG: 16.4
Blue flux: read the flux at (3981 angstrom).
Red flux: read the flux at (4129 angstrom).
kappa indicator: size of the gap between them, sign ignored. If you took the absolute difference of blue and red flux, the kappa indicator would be 46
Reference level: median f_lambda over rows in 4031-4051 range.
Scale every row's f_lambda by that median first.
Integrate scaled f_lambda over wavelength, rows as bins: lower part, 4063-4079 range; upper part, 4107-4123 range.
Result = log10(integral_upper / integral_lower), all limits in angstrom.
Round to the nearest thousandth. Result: 0.014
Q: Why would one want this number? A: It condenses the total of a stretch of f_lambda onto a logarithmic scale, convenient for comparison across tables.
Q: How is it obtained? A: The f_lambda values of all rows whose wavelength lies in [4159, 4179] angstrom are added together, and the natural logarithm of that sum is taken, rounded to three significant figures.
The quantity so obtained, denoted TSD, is 6.99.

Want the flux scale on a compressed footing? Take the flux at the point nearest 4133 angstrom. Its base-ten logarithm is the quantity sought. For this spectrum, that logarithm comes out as 2.33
